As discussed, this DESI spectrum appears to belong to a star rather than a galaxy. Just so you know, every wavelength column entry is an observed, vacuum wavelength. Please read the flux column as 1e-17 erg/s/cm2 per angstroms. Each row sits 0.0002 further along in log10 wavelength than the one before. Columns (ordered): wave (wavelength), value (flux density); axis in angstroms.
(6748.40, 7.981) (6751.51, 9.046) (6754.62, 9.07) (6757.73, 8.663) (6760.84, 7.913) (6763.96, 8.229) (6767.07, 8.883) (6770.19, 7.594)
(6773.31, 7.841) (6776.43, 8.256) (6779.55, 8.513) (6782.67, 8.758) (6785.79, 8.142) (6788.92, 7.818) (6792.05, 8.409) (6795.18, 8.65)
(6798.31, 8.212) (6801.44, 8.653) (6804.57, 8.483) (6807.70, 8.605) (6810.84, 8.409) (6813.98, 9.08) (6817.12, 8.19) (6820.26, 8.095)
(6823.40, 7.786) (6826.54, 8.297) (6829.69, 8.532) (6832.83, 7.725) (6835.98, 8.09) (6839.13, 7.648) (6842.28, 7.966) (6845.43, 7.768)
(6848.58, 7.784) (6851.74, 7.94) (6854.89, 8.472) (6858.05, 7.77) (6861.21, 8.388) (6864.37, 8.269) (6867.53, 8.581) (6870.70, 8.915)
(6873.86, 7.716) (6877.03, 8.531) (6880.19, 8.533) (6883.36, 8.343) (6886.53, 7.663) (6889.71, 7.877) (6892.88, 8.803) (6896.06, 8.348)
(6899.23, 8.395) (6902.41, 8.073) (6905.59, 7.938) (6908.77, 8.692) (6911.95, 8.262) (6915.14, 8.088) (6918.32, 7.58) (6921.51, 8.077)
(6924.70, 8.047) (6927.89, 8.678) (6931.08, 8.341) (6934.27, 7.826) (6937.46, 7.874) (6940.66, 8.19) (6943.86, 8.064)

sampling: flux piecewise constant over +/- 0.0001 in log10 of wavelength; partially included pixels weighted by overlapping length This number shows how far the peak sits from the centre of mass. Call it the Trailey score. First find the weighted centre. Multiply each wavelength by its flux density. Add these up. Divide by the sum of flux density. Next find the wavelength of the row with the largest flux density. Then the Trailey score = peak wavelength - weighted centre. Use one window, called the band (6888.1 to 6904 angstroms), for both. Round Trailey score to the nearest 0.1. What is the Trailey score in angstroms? -3.2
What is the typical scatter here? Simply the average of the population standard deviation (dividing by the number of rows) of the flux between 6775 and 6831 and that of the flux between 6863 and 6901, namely 0.348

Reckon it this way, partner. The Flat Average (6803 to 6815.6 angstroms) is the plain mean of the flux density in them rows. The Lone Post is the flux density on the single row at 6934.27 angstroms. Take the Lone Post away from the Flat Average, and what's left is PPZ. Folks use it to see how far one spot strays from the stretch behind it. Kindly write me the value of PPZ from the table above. 0.82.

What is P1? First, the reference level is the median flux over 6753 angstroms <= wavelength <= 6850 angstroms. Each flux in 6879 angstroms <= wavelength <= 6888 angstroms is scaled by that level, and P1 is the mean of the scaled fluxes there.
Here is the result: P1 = 0.99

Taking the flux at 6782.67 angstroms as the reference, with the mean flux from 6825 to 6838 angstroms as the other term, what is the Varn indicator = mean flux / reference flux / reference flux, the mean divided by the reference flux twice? 0.106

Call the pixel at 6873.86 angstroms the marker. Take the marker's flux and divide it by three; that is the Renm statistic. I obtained 2.57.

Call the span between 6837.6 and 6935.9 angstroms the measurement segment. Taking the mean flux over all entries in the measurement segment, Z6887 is 8.2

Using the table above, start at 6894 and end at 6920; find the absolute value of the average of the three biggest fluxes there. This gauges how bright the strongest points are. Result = 8.48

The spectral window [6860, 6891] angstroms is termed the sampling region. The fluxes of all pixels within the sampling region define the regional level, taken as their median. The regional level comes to 8.37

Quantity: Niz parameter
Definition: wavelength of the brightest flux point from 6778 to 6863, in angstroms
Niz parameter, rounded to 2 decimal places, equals 6813.98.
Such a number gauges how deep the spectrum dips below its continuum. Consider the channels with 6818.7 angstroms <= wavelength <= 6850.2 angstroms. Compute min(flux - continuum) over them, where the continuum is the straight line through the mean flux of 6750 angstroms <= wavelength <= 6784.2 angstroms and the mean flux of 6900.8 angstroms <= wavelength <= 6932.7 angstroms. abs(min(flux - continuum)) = 0.662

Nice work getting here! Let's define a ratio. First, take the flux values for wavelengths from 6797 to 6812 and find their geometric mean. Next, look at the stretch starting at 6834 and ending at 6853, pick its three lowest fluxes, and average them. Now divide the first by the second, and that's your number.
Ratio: 1.10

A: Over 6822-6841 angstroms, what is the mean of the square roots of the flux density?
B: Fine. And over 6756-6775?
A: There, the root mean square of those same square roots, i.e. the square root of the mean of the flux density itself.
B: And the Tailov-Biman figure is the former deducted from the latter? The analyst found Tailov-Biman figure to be 0.031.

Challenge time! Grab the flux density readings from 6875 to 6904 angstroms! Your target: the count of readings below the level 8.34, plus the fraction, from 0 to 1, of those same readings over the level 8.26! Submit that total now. 4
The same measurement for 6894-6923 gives 6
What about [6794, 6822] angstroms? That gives 4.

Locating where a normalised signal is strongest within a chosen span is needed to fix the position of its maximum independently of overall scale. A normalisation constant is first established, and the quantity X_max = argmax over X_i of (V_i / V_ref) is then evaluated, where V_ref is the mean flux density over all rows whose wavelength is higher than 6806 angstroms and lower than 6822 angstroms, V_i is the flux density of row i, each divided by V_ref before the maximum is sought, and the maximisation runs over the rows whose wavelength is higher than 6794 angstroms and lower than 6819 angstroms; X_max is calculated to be 6813.98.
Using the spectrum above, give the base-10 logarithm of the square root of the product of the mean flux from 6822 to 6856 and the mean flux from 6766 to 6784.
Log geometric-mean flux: 0.911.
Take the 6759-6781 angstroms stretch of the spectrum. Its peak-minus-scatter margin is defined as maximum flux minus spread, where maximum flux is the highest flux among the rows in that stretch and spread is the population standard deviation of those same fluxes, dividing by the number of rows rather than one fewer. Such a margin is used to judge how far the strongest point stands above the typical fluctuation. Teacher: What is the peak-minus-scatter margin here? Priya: 8.48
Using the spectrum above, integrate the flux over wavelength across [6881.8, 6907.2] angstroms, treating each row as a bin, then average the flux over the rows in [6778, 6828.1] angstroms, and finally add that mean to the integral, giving 216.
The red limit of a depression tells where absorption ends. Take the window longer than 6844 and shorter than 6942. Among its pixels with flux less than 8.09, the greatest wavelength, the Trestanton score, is 6937.46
